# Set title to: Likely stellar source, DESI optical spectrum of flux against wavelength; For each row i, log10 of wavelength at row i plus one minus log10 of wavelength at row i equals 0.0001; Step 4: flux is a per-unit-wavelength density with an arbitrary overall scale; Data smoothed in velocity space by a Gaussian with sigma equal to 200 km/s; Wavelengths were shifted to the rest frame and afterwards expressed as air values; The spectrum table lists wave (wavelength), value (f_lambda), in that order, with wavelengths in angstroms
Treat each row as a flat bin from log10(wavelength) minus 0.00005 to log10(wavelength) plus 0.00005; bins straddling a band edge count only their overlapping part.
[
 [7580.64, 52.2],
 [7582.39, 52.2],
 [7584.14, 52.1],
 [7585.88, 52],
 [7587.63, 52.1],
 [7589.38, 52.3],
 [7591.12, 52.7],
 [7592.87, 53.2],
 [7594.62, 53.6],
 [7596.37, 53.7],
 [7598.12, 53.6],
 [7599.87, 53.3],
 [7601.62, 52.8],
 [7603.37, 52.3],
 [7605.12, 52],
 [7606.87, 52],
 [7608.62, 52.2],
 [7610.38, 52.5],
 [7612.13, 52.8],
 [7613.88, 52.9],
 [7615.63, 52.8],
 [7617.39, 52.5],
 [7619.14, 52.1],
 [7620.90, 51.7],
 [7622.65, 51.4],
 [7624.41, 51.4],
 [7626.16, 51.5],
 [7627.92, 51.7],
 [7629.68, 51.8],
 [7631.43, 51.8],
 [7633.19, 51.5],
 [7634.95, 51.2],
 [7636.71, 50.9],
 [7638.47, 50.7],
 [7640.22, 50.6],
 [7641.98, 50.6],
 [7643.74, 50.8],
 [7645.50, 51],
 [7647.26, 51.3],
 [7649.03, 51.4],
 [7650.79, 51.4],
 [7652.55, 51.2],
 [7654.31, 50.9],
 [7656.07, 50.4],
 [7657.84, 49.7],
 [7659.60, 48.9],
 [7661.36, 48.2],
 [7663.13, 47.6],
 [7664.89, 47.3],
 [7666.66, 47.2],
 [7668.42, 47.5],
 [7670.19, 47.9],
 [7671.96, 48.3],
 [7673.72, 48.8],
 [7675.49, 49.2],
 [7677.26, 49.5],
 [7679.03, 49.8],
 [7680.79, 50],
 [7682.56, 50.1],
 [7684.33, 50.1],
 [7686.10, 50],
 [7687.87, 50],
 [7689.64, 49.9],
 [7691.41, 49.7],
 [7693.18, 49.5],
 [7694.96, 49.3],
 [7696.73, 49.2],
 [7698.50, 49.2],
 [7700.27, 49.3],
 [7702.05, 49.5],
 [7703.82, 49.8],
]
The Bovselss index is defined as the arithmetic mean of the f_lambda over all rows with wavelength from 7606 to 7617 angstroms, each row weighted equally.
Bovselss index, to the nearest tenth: 52.5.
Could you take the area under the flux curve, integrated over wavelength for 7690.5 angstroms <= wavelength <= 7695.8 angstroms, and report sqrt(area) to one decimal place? 16.2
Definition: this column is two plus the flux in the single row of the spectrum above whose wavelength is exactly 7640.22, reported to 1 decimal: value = 52.6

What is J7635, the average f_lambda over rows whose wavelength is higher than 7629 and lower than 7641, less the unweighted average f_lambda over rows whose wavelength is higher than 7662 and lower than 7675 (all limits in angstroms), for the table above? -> 3.4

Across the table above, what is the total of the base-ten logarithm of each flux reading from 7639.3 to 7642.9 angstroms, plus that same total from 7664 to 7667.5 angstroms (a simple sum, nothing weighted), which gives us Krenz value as 6.76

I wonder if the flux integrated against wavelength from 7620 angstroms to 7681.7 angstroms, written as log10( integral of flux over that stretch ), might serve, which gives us 3.49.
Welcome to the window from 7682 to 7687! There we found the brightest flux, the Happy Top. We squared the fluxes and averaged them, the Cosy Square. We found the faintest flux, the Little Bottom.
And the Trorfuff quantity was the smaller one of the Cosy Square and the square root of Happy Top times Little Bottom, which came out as 50.0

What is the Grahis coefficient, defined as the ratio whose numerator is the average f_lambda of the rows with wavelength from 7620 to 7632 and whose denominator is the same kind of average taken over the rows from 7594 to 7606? 0.973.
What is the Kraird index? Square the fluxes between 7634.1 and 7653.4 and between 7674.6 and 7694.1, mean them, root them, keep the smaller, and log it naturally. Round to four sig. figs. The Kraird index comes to 3.908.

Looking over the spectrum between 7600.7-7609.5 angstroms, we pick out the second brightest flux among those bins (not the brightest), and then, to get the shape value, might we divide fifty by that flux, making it 0.96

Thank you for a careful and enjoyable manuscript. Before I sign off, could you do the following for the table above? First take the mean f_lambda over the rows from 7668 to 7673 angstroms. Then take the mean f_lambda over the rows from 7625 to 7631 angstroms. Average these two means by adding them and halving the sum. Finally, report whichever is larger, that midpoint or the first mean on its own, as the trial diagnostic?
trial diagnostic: 49.8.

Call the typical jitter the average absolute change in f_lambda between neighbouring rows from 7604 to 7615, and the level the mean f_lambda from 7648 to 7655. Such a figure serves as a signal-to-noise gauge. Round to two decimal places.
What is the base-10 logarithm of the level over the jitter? 2.45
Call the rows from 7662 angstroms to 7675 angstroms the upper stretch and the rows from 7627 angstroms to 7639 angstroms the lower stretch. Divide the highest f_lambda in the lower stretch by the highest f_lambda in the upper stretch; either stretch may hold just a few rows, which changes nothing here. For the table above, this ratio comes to 1.06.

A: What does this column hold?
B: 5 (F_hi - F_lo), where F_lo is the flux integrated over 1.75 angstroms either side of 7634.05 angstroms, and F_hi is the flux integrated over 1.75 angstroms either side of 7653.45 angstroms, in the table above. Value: -3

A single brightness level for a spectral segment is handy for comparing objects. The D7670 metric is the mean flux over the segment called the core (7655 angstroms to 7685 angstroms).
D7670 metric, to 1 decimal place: 48.9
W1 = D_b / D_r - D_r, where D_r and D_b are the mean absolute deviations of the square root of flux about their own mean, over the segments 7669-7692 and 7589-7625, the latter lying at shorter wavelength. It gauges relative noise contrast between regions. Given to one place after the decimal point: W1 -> 0.9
